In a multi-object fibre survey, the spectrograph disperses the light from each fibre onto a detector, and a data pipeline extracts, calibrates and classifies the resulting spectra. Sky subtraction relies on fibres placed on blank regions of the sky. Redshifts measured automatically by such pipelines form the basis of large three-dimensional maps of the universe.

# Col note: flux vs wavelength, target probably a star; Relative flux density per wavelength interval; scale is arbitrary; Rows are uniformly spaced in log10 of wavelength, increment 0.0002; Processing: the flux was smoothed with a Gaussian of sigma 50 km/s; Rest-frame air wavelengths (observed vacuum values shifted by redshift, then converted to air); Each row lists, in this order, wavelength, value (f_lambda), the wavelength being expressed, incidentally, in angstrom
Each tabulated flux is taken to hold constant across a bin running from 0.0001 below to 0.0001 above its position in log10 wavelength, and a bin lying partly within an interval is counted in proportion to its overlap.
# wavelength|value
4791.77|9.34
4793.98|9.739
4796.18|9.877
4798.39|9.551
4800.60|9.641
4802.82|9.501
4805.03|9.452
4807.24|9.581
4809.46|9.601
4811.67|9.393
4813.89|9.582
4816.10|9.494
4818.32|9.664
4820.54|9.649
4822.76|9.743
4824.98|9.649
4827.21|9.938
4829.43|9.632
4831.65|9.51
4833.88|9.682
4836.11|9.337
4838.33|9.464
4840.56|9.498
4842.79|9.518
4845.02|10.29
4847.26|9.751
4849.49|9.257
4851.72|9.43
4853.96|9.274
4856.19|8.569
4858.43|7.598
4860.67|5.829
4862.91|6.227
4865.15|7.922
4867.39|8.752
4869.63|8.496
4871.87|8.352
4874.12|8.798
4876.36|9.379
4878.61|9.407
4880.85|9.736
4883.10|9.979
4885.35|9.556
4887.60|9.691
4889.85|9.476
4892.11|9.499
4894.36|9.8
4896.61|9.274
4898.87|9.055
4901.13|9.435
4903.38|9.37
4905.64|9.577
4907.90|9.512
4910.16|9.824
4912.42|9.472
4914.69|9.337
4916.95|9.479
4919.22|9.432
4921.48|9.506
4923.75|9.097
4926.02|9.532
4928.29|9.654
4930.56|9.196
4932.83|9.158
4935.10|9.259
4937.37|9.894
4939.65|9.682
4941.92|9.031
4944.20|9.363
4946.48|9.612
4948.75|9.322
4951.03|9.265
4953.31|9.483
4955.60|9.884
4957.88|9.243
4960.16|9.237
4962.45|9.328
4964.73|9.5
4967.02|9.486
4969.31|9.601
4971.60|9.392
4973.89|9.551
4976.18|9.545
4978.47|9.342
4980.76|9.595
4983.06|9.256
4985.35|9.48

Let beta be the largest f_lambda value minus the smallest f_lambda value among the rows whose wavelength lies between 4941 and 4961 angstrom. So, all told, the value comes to 0.9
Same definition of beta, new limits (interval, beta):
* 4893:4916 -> 0.8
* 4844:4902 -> 4.5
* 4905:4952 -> 0.9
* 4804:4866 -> 4.5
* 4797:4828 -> 0.5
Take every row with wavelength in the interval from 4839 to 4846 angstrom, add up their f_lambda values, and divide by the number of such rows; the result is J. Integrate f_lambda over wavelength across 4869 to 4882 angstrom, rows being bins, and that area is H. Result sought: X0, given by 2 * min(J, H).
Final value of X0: 19.5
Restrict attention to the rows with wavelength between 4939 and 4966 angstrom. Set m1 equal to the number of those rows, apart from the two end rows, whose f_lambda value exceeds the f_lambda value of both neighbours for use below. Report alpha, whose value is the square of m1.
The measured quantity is 4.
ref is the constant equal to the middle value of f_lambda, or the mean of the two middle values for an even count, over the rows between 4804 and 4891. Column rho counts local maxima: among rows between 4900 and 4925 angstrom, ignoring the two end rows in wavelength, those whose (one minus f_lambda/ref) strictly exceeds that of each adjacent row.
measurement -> 4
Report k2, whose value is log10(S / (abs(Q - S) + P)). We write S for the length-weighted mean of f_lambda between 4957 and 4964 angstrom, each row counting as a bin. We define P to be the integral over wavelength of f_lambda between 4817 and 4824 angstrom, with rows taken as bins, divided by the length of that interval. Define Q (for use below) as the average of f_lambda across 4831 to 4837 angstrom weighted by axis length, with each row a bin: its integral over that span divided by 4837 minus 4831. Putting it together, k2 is -0.03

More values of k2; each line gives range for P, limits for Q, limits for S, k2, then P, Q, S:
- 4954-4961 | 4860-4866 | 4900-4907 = -0.11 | 9.5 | 6.7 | 9.47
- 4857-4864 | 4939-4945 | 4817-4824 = 0.14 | 6.6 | 9.3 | 9.68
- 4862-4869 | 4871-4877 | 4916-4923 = 0.05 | 7.7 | 8.8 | 9.45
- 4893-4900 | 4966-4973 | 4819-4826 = 0.00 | 9.4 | 9.5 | 9.68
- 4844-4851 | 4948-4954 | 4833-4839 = -0.02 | 9.7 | 9.3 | 9.50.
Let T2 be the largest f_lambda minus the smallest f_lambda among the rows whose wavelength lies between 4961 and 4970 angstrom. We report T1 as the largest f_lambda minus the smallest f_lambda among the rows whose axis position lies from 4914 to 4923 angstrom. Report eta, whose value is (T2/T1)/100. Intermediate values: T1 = 0.2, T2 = 0.27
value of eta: 0.016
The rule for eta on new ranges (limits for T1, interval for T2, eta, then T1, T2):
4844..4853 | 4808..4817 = 0.002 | 1.0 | 0.21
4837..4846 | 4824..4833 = 0.005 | 0.8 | 0.43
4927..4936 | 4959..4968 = 0.005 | 0.5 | 0.26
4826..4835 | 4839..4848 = 0.019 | 0.4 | 0.79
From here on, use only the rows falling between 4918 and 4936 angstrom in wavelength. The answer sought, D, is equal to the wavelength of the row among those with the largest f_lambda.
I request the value 4928.29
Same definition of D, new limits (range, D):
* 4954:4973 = 4955.60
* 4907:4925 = 4910.16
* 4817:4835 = 4827.21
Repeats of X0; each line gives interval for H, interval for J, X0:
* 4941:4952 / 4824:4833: 19.4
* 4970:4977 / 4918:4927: 18.8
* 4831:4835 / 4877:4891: 19.3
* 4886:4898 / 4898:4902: 18.5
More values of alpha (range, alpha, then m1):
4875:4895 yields 4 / 2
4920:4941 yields 4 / 2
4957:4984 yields 16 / 4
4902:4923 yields 9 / 3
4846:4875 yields 4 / 2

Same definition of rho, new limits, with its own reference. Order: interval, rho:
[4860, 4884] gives 1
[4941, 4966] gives 2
